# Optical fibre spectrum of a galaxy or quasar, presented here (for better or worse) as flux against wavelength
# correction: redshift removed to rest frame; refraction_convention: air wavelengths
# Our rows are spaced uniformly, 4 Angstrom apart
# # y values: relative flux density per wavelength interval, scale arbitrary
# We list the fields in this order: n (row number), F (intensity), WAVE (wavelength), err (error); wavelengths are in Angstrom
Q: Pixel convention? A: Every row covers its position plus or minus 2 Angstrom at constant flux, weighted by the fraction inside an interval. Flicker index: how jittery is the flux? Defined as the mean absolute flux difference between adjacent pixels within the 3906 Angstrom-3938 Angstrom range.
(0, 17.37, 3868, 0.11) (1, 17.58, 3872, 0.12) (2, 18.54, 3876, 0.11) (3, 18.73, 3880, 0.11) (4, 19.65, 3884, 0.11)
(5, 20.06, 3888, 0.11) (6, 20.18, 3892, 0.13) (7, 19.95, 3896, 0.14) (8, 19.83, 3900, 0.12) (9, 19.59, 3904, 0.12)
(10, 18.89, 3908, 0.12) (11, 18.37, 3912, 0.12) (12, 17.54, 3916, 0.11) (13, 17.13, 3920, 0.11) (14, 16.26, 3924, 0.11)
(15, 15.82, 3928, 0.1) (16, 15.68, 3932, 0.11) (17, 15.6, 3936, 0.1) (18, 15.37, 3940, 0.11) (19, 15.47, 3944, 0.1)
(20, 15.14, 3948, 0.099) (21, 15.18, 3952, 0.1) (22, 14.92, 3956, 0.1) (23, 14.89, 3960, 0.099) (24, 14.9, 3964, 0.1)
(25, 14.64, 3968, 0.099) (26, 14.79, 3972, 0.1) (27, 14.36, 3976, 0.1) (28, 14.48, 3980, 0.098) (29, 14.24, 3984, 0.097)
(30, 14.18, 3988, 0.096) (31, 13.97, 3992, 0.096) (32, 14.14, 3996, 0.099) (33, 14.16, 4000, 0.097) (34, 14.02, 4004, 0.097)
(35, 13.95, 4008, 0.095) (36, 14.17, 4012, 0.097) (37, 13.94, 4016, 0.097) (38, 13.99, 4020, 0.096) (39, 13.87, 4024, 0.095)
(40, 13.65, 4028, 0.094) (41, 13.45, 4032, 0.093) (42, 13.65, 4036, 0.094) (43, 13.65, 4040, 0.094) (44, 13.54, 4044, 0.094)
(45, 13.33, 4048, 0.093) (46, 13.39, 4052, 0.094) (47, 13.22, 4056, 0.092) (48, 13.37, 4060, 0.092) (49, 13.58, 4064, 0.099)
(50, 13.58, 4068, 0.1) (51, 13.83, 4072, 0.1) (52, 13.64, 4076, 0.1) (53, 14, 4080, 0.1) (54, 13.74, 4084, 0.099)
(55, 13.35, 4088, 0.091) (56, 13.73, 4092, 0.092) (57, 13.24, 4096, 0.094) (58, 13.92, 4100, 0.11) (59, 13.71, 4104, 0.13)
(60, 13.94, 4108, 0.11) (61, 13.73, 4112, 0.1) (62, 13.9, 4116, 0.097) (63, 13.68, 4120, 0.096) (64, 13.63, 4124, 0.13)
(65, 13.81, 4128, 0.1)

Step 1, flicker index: 0.47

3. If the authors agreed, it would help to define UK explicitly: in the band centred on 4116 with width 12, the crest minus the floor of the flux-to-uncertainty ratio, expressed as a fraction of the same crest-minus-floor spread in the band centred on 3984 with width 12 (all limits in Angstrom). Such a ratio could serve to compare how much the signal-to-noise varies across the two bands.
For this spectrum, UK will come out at 6.3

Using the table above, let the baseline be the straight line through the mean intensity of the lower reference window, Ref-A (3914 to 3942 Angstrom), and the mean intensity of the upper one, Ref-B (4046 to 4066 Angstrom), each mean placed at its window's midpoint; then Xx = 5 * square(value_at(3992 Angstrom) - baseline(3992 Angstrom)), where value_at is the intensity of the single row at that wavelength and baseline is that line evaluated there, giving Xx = 3.4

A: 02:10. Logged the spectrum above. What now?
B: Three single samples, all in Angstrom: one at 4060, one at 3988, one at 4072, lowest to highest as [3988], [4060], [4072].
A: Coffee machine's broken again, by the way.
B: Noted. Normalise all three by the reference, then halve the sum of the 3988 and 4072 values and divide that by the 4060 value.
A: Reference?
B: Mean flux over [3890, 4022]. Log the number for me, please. 1.05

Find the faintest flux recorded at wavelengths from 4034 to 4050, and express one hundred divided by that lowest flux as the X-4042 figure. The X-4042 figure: 7.50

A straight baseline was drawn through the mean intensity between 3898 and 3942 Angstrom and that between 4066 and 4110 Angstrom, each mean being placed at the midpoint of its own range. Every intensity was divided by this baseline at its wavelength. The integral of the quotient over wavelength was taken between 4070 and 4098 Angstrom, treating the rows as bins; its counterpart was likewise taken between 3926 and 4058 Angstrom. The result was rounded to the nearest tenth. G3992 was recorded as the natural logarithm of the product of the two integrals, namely 8.1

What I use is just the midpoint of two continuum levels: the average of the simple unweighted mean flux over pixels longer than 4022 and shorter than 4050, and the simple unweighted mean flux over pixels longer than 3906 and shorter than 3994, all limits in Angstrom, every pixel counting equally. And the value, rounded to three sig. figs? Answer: 14.6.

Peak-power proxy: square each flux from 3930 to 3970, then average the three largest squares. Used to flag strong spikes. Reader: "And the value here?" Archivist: 243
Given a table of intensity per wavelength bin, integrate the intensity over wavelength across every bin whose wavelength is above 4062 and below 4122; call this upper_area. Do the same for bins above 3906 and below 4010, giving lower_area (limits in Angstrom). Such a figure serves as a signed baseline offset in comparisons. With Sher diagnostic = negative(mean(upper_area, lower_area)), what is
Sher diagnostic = -1207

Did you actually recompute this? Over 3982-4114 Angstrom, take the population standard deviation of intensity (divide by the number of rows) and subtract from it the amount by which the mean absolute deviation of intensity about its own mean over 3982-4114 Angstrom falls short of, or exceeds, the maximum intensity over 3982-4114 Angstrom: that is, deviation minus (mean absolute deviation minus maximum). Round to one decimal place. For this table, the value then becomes 14.3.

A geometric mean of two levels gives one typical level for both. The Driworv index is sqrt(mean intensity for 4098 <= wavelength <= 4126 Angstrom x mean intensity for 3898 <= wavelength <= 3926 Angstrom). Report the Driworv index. 15.9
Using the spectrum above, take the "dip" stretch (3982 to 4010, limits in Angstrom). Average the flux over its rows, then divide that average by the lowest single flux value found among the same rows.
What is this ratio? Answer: 1.01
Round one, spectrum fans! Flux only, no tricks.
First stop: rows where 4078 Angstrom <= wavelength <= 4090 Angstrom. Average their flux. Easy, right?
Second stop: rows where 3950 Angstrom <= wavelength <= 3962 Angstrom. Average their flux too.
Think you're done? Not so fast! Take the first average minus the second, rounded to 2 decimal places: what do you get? -1.30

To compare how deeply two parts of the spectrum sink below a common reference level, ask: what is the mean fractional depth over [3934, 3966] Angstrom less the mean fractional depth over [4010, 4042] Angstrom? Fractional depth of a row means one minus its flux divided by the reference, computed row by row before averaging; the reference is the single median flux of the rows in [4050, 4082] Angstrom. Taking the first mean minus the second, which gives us -0.10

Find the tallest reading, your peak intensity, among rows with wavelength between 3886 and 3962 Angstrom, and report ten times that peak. 202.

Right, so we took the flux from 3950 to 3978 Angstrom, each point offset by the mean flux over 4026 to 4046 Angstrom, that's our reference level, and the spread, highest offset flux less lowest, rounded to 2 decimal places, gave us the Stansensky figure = 0.82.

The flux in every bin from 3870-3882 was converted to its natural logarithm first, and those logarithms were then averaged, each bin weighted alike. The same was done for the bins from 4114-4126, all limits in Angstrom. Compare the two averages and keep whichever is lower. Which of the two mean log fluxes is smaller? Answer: 2.62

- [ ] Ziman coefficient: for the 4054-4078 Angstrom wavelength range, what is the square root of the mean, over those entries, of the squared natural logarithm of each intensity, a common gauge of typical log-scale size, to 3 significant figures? 2.61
